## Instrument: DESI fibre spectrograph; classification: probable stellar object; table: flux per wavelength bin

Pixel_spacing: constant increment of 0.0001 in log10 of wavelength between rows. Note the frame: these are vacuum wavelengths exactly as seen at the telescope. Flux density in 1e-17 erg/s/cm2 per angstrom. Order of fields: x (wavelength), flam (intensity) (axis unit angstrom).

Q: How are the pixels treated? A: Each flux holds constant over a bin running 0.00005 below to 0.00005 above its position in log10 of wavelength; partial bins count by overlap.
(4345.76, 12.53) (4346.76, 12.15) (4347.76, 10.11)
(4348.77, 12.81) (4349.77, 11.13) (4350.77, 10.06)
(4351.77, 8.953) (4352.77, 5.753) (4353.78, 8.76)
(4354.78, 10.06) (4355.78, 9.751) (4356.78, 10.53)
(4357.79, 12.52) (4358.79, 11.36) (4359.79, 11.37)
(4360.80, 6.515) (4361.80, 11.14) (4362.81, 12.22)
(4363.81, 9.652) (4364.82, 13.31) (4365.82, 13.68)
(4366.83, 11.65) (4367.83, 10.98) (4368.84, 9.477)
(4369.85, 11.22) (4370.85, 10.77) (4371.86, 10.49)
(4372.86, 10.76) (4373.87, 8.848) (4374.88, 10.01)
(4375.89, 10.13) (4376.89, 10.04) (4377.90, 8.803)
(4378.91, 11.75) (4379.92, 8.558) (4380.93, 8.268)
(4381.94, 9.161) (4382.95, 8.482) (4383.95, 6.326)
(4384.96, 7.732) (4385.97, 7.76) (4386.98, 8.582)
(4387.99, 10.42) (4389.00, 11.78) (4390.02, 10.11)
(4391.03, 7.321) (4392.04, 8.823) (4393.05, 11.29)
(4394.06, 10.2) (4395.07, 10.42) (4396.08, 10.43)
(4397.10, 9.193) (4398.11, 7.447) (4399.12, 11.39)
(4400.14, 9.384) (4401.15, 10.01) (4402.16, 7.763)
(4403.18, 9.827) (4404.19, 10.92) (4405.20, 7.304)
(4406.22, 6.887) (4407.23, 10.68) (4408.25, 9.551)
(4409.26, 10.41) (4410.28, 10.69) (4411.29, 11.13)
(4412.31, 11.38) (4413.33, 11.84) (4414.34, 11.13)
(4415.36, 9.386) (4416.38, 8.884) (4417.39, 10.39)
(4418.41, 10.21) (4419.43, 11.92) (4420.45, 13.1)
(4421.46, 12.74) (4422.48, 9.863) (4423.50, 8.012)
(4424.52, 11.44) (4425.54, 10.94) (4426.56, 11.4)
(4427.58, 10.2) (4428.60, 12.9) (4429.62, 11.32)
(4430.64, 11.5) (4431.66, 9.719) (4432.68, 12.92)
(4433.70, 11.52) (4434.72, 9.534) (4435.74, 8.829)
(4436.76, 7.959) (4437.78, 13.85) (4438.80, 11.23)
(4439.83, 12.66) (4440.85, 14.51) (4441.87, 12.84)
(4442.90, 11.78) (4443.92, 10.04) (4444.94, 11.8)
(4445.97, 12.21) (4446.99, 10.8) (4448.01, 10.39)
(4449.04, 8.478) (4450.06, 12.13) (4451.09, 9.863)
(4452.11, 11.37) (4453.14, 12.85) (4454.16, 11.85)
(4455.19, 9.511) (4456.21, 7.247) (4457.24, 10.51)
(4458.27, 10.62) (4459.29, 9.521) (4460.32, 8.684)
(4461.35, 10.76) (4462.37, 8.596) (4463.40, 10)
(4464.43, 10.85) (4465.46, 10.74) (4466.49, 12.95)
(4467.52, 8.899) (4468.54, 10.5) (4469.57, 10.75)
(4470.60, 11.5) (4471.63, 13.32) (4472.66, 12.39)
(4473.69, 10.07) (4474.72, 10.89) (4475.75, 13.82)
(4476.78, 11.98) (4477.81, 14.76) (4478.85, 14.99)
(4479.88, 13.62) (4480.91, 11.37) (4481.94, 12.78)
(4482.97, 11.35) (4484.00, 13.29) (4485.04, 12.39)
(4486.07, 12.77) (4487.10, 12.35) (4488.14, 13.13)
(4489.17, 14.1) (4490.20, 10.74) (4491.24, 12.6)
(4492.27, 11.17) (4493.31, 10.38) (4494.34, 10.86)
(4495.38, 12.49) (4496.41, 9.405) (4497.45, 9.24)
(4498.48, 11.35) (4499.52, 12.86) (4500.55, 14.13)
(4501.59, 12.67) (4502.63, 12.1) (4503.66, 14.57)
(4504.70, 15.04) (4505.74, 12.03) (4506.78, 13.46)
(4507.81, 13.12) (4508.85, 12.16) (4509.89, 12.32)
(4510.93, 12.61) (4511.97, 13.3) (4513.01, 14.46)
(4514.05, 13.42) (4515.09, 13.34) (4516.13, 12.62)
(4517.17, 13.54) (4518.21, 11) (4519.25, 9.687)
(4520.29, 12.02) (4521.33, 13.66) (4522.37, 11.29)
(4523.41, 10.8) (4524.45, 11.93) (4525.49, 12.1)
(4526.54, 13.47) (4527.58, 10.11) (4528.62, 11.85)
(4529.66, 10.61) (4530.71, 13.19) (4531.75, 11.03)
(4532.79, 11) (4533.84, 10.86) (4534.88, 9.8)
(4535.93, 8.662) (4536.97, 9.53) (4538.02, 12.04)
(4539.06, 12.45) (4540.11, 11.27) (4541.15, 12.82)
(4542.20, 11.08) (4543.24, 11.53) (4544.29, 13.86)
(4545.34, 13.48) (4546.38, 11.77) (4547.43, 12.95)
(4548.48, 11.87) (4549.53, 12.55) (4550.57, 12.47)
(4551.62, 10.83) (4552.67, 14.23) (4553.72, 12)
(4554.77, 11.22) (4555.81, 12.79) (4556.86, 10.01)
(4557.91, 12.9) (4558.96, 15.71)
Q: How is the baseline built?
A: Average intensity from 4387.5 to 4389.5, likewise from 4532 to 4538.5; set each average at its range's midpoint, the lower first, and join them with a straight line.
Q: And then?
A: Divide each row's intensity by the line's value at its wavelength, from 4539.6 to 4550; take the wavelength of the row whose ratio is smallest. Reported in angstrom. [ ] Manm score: 4542.20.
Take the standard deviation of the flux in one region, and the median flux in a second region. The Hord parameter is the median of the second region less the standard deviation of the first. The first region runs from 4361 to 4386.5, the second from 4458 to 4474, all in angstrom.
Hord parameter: 8.9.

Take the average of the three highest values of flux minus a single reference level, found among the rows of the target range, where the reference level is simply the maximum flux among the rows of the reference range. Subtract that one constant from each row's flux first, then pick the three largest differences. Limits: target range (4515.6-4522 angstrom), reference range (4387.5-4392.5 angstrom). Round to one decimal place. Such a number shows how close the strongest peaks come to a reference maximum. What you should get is 1.5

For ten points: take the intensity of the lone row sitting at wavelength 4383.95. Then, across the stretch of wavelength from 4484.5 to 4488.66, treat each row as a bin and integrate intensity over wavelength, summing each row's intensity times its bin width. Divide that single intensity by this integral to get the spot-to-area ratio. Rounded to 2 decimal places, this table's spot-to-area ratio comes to 0.12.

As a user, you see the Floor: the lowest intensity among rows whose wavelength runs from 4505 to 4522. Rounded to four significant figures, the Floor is 9.687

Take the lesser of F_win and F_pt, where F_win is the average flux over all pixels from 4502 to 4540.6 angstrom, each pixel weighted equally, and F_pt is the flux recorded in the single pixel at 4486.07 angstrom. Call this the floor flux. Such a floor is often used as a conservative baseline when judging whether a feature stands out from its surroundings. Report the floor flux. 12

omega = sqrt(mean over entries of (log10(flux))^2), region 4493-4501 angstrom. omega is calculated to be 1.05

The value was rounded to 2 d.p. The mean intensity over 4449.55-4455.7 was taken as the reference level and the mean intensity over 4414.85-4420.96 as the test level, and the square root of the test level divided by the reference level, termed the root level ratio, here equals 0.97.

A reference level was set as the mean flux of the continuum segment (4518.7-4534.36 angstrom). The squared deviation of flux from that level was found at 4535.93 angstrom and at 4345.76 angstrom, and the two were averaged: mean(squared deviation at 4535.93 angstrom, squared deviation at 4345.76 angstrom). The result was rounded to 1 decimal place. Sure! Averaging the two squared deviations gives 4.7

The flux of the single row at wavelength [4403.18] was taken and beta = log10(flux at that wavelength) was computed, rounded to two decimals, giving 0.99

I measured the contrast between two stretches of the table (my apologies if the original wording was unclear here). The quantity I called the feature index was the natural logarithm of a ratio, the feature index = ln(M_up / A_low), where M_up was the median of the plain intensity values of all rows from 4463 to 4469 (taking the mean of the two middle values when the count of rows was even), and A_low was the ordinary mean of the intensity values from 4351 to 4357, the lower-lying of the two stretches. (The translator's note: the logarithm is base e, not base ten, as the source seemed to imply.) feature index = 0.17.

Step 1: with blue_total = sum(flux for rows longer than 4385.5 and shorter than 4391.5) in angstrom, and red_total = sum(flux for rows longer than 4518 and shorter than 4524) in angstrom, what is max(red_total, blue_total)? 68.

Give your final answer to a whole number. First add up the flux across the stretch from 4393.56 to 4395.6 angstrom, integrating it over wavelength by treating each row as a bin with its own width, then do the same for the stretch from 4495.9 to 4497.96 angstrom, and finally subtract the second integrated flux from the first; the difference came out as 2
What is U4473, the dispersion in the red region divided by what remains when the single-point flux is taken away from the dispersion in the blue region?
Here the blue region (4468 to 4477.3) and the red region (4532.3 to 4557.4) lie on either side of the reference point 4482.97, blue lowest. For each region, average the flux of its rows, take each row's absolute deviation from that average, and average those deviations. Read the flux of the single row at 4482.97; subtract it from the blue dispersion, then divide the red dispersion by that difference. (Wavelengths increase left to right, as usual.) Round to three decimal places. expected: -0.105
